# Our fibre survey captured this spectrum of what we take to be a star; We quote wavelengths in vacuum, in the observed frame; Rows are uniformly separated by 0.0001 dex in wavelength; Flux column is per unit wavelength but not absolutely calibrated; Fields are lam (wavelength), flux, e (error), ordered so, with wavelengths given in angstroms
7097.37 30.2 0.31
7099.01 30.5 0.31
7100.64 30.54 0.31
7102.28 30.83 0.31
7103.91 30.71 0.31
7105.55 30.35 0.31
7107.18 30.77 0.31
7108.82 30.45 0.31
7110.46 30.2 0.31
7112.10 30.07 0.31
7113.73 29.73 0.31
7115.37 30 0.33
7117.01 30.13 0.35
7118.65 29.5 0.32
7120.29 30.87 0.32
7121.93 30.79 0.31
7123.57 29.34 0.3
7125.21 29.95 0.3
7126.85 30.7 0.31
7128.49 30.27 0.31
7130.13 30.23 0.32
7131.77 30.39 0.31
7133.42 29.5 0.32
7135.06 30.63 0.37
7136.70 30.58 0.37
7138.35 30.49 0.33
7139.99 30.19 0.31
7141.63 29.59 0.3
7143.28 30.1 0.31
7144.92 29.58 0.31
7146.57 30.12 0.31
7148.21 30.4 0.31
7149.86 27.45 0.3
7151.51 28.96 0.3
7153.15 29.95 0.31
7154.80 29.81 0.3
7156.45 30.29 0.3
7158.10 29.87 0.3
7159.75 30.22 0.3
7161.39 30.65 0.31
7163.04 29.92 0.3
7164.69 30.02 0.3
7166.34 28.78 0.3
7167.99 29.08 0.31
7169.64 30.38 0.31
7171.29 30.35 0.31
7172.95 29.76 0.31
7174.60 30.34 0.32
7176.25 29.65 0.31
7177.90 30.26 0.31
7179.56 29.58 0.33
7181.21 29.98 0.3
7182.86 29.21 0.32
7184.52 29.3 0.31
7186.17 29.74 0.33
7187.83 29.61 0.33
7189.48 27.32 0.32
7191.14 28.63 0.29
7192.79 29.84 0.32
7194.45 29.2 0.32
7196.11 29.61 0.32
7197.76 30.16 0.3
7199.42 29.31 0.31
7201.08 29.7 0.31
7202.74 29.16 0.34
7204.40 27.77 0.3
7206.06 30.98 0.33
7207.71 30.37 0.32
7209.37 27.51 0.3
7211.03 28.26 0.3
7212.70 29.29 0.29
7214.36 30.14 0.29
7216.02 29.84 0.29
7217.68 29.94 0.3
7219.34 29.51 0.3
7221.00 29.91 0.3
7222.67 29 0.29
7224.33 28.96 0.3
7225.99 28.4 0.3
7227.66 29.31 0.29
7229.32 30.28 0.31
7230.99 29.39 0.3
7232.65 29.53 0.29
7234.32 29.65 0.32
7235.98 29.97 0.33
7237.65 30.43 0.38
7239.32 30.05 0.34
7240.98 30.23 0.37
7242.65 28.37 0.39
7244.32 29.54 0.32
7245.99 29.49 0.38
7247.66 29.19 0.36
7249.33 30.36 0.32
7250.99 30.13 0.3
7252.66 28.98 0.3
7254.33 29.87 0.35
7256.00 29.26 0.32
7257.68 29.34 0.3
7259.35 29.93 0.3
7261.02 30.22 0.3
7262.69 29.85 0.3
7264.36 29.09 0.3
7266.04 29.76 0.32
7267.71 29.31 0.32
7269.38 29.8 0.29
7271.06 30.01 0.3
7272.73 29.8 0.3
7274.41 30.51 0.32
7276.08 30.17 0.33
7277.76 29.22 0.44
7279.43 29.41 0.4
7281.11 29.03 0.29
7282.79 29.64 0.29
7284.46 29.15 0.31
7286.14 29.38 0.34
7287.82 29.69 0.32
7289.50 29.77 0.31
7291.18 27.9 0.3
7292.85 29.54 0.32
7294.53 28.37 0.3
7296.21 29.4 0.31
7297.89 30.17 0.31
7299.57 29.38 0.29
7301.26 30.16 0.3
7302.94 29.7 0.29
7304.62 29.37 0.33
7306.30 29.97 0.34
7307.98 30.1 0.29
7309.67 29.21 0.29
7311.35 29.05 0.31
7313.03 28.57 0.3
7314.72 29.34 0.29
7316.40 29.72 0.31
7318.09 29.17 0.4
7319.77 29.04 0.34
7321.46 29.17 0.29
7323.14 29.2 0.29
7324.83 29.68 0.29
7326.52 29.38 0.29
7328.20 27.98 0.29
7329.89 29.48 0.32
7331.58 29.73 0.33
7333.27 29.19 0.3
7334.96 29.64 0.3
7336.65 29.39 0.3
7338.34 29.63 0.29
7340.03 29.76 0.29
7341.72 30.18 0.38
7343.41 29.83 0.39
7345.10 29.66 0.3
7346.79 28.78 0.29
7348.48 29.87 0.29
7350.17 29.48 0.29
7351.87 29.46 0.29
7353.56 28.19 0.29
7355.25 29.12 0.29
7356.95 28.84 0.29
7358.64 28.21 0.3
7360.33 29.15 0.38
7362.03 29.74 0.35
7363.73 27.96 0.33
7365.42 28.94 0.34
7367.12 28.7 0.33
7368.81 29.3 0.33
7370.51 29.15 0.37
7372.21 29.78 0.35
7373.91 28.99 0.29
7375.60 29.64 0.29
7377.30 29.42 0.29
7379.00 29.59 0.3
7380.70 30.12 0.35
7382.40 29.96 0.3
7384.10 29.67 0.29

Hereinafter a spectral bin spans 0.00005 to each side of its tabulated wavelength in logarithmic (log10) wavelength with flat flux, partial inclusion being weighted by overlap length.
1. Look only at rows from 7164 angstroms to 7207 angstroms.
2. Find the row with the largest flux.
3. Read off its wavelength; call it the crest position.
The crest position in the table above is 7206.06 angstroms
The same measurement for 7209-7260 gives 7237.65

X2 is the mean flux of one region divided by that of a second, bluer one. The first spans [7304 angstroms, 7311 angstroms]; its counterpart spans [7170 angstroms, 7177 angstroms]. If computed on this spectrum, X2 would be 0.99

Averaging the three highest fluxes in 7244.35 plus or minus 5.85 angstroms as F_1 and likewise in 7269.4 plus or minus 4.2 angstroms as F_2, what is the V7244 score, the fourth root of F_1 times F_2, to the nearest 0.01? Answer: 5.48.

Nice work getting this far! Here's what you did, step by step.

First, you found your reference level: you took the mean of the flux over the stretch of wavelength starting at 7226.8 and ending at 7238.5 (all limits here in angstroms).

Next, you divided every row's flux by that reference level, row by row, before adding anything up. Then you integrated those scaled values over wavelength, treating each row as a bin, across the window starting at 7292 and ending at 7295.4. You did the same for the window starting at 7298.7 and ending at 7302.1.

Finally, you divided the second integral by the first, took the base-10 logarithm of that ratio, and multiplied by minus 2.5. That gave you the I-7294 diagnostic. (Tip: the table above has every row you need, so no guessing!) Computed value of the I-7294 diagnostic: -0.03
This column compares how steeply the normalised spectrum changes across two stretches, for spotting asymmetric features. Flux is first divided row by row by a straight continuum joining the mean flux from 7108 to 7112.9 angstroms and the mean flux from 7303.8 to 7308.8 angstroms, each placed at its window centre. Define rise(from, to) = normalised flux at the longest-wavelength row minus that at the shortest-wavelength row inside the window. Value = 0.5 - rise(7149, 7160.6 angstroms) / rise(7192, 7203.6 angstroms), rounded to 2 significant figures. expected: 4.7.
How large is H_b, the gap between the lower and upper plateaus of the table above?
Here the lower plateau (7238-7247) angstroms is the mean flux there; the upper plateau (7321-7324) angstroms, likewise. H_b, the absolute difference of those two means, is 0.35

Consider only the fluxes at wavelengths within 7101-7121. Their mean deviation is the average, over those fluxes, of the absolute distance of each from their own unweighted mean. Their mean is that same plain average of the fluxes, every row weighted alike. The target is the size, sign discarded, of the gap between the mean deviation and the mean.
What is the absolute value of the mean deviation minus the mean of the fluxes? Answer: 29.9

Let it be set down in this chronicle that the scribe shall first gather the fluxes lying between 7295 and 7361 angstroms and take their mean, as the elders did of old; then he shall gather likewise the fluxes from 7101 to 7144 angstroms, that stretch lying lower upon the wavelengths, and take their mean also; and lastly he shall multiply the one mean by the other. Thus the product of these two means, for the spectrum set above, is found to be 888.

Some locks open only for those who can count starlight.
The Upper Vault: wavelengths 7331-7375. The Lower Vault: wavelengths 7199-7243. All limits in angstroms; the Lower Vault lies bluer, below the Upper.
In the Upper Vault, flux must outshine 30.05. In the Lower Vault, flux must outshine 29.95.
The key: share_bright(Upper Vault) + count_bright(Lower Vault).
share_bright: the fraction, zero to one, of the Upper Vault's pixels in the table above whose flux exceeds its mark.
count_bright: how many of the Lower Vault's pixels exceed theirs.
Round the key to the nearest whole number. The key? 8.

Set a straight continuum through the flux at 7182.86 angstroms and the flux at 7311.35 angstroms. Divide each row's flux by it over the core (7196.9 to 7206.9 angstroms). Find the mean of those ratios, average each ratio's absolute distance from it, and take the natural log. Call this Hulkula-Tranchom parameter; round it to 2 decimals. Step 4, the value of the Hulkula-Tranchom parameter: -3.64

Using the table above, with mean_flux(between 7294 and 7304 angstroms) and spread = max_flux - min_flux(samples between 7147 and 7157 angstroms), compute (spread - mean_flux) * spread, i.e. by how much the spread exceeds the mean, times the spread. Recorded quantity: -78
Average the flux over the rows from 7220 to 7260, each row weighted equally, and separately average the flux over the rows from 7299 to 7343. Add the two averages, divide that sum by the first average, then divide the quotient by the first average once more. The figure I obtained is 0.0675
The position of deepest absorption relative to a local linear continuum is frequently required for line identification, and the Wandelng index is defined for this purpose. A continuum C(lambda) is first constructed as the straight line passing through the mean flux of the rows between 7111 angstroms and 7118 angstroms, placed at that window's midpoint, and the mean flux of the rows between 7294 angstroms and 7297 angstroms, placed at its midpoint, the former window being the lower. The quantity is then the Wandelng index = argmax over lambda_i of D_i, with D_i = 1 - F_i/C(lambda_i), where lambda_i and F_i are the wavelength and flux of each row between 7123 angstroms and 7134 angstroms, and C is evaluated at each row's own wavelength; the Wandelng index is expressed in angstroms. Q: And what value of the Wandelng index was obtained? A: 7123.57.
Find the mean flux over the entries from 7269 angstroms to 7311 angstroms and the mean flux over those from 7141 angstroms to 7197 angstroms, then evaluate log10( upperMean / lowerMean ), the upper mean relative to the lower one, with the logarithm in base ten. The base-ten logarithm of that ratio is -0.001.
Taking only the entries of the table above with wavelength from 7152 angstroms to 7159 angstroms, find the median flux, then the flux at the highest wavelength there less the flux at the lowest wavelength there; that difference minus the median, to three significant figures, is -30.0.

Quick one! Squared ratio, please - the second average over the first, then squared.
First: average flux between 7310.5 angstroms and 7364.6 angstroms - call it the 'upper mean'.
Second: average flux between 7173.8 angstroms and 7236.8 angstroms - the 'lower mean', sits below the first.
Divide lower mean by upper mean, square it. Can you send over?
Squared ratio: 1.01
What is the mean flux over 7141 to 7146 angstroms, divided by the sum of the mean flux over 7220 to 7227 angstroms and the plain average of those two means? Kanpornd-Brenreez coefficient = 0.509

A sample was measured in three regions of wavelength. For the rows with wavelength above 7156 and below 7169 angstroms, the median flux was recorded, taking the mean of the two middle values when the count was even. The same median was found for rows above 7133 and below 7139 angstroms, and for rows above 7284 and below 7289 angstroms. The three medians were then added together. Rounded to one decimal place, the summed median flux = 89.9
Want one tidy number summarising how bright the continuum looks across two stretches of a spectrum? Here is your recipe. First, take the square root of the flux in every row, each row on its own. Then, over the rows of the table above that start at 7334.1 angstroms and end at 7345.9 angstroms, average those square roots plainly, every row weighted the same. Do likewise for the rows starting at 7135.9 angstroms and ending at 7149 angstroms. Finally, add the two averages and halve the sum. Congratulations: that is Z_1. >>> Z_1 5.47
